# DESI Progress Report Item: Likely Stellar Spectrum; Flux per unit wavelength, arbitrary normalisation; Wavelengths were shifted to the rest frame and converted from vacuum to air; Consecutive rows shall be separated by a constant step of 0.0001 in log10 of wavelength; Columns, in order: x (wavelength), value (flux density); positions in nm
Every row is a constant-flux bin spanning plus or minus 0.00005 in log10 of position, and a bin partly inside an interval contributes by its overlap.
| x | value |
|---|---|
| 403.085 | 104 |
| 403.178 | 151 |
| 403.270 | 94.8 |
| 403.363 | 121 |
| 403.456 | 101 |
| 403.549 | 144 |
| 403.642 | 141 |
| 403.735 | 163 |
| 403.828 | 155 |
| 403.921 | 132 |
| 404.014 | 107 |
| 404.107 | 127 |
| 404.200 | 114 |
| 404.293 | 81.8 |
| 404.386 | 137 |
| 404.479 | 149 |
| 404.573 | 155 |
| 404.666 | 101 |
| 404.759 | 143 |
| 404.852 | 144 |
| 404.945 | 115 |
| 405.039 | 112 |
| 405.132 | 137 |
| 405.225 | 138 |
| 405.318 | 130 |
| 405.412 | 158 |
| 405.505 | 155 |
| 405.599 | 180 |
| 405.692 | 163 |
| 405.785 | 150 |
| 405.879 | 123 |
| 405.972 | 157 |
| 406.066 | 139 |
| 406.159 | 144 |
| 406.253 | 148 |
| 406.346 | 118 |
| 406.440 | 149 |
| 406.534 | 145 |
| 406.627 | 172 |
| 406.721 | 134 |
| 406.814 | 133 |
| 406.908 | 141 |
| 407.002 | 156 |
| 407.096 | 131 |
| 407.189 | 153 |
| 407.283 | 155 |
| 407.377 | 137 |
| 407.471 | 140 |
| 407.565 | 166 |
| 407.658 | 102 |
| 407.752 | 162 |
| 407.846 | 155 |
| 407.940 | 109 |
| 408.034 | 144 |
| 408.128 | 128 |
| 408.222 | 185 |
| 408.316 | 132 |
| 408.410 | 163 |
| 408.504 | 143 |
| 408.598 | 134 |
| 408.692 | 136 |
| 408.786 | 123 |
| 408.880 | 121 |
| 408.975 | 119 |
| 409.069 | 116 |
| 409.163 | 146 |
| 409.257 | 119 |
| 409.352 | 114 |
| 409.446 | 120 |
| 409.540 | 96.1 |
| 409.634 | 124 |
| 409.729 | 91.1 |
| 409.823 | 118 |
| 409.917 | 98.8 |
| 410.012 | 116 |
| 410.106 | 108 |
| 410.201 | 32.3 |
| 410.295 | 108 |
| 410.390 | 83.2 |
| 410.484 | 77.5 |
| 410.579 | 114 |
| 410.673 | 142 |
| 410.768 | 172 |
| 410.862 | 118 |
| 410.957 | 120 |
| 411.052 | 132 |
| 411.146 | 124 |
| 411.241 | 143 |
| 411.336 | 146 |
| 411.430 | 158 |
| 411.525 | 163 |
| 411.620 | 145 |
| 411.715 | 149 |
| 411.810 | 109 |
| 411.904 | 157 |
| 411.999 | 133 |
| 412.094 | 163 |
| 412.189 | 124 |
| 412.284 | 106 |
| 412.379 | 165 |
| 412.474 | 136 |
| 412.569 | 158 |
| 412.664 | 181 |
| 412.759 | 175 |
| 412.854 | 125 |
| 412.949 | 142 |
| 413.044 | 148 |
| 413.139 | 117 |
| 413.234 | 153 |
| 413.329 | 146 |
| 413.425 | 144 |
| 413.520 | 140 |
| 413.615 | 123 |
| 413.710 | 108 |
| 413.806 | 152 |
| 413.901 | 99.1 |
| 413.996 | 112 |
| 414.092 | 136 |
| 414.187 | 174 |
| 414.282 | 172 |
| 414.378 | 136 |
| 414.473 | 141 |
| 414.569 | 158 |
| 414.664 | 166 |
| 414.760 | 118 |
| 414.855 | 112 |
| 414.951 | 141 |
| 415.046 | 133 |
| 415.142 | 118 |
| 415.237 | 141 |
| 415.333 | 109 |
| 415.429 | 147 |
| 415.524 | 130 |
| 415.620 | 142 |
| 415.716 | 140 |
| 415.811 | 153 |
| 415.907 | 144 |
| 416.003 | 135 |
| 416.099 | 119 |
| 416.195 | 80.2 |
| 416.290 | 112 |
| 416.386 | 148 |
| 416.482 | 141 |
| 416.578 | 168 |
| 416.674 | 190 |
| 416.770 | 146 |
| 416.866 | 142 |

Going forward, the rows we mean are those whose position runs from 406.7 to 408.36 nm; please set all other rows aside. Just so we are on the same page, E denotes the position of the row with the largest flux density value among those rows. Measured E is 408.222 nm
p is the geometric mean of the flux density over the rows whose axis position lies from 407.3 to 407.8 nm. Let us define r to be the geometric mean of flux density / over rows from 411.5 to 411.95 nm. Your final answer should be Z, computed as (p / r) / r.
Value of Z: 0.0068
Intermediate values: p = 139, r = 143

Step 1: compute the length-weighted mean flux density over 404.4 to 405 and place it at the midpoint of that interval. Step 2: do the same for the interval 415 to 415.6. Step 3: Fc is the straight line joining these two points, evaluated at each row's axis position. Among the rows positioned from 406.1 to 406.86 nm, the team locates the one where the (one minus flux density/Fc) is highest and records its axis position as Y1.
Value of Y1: 406.346 nm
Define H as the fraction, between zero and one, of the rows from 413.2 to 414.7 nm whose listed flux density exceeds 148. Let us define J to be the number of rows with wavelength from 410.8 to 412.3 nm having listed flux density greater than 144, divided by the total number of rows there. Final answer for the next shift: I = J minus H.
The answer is 0.06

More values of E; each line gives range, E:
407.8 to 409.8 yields 408.222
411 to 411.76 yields 411.525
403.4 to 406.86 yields 405.599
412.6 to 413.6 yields 412.664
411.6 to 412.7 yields 412.664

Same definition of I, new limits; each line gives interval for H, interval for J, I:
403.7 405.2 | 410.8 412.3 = 0.19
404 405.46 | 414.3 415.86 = 0.06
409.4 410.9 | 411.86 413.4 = 0.50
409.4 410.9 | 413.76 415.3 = 0.25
